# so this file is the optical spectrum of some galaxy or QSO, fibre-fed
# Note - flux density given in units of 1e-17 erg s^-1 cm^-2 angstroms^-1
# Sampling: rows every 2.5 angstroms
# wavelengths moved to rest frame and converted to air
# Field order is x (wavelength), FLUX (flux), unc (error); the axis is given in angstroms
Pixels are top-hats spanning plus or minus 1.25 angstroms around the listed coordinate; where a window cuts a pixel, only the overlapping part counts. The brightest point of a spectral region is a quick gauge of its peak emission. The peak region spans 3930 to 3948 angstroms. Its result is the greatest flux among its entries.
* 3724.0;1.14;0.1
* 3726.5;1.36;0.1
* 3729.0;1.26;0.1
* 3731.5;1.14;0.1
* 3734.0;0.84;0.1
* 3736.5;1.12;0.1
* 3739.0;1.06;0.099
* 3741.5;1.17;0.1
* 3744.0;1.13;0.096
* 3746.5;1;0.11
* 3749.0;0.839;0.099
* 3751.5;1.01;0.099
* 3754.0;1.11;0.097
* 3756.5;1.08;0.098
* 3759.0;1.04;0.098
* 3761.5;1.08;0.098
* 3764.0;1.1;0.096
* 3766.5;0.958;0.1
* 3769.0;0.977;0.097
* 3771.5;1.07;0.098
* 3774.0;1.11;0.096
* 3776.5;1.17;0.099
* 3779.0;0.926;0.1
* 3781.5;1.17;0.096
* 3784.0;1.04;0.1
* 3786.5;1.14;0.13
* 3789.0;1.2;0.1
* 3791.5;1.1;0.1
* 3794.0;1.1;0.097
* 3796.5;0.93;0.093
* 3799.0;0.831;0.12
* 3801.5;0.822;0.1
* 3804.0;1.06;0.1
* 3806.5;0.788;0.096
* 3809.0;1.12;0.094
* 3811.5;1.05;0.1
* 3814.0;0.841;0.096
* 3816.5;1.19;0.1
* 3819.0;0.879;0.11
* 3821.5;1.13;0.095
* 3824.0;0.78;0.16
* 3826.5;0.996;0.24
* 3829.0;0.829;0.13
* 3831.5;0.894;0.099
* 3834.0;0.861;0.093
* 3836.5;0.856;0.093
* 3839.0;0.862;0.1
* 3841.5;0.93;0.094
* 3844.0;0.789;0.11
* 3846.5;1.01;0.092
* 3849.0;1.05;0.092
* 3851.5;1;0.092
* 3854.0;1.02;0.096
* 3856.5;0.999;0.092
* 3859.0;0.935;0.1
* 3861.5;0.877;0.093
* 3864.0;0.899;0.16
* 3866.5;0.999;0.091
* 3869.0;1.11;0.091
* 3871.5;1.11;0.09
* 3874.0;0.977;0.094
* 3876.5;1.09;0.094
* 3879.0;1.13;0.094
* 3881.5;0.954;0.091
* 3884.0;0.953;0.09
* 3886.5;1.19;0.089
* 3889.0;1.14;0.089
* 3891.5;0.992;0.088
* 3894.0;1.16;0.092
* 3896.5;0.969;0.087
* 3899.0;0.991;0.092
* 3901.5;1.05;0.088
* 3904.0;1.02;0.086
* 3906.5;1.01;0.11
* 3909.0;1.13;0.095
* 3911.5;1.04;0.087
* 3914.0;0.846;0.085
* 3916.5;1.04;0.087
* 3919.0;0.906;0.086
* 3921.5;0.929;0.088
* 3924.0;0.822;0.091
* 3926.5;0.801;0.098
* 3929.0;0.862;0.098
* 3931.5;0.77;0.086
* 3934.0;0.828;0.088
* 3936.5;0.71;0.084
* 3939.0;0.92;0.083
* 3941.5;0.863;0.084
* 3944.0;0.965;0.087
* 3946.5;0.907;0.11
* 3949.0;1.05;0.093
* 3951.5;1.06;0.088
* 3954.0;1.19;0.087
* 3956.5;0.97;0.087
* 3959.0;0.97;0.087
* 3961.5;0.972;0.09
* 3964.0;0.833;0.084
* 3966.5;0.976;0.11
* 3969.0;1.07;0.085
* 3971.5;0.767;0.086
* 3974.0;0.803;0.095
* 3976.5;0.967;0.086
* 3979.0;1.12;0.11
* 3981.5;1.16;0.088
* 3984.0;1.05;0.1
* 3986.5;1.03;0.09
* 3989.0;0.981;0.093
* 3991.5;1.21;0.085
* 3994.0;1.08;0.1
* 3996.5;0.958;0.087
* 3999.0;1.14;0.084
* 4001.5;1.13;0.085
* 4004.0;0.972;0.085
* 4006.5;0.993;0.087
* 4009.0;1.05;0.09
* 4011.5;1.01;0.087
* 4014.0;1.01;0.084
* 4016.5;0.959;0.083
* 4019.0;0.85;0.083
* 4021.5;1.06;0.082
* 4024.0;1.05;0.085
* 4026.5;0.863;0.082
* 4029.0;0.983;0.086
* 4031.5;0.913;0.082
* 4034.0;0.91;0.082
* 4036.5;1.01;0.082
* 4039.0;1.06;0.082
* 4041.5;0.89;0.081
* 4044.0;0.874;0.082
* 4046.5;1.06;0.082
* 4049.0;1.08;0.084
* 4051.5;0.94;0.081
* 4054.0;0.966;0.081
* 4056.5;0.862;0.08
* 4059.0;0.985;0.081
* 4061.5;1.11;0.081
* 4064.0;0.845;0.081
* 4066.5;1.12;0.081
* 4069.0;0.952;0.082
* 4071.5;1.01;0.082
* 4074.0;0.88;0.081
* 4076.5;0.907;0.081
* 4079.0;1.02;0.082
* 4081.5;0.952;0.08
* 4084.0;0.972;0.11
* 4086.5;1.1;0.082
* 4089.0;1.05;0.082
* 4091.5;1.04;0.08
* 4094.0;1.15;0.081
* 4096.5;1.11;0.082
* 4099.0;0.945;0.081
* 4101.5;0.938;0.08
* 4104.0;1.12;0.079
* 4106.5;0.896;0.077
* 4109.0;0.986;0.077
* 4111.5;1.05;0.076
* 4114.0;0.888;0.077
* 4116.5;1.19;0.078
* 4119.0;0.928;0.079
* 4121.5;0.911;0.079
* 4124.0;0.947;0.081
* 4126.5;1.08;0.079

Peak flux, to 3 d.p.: 0.965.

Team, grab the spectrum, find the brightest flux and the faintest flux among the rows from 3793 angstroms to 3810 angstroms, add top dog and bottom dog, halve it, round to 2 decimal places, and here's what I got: 0.95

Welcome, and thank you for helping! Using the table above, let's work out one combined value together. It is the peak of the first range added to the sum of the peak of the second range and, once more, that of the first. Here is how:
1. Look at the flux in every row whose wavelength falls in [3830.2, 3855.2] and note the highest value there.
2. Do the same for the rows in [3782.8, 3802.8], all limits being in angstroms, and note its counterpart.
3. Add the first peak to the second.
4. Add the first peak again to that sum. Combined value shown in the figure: 3.30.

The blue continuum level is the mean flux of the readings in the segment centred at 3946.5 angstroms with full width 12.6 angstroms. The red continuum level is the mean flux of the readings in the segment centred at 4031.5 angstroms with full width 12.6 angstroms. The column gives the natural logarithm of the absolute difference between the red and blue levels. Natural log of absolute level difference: -3.4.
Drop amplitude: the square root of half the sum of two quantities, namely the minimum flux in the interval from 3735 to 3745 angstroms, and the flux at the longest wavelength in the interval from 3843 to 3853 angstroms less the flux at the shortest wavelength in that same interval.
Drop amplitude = 0.797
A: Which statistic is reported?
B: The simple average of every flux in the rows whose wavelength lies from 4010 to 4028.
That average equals 0.97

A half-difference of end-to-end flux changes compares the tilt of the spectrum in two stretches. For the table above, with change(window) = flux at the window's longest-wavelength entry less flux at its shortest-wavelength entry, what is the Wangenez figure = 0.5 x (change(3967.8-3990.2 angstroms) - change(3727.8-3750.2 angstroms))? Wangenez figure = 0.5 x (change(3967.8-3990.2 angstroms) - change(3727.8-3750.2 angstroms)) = 0.17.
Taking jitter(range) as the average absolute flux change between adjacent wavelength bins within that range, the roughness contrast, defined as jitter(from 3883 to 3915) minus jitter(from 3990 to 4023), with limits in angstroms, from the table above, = 0.02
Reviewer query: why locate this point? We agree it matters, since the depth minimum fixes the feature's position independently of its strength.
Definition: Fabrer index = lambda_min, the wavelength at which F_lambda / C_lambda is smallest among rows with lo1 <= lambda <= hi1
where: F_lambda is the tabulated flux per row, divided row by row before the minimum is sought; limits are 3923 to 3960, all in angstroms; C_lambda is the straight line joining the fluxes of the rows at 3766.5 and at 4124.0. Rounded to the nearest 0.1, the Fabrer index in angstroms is 3936.5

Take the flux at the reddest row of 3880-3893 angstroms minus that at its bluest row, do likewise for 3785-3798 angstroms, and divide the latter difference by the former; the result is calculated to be -5.5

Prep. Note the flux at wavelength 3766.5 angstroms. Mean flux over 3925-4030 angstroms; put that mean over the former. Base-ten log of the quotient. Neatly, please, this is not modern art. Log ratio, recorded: 0.01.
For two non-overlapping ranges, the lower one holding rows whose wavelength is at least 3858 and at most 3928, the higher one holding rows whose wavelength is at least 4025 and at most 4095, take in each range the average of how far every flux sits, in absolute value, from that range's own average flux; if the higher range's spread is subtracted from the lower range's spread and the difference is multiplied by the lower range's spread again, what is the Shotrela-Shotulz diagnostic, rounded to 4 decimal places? 0.0010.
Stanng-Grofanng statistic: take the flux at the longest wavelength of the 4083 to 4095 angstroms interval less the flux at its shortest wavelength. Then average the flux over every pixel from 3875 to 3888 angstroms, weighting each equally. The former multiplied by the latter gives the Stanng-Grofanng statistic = 0.19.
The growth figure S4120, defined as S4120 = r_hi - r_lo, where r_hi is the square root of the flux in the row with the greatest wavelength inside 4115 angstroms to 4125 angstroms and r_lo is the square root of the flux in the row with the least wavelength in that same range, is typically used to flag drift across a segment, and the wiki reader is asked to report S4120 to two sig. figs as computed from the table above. -0.12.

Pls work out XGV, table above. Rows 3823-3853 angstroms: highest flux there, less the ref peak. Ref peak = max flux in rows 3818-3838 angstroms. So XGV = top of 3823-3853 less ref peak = -0.08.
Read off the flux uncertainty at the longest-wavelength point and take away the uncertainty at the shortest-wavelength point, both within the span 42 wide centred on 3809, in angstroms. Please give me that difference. 0.030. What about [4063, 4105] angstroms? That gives -0.002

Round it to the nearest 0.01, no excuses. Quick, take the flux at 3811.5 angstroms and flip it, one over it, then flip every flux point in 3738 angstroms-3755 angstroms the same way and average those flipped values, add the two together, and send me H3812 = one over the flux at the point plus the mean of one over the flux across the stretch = 1.92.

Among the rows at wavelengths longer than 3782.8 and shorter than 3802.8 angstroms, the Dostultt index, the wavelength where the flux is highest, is 3789.0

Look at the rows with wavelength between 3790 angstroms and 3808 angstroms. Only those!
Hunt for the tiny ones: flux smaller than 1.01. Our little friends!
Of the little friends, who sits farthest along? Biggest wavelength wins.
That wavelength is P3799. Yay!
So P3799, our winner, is 3806.5 angstroms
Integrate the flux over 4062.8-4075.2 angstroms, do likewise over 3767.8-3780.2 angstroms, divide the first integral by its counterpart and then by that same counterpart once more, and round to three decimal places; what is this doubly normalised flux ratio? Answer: 0.070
